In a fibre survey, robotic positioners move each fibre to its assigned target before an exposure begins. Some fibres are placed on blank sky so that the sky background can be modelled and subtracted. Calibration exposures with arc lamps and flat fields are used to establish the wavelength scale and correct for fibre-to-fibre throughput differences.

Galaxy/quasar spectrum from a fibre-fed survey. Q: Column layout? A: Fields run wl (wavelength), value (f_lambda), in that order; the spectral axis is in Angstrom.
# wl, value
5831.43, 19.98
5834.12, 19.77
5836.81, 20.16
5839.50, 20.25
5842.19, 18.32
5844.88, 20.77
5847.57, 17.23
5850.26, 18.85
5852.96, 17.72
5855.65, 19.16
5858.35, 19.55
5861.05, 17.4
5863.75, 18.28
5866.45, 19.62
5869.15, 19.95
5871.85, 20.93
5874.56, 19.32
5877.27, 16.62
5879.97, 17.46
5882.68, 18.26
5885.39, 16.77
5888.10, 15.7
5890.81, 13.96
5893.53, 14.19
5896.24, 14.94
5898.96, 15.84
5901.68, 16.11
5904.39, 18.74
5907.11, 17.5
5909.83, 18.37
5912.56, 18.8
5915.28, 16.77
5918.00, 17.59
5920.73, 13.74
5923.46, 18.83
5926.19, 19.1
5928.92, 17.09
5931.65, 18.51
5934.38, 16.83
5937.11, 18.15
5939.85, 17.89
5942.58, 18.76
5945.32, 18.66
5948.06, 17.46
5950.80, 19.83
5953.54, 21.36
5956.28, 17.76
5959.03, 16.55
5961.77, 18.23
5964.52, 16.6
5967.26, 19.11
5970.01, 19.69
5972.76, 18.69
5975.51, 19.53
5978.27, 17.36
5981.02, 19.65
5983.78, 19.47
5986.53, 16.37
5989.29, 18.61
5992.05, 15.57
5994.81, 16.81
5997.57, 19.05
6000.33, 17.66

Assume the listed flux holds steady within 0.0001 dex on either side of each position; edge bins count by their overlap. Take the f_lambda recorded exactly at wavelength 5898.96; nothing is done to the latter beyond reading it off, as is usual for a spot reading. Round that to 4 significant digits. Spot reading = 15.84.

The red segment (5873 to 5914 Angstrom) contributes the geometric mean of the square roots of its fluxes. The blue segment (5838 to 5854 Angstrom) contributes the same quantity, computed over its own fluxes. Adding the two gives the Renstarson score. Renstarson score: 8.43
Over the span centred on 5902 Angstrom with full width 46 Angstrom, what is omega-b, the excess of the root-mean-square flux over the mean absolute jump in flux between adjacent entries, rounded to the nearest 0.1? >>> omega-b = 15.3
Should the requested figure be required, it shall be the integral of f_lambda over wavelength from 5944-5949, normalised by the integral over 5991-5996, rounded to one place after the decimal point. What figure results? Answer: 1.1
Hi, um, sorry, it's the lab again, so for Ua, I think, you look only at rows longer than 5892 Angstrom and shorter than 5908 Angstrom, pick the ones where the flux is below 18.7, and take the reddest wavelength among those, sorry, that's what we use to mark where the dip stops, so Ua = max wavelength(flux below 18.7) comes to 5907.11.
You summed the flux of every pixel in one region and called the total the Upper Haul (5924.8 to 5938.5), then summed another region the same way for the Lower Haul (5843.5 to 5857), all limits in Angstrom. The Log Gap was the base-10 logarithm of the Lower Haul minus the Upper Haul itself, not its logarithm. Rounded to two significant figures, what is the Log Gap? -88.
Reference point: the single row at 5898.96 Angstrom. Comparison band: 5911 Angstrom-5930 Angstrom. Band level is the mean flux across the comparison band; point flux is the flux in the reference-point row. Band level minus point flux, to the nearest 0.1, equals 1.6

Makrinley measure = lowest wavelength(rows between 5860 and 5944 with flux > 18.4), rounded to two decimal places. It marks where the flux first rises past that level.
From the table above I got 5866.45 Angstrom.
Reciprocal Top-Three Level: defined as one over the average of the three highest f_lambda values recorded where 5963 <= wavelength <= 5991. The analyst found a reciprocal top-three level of 0.0510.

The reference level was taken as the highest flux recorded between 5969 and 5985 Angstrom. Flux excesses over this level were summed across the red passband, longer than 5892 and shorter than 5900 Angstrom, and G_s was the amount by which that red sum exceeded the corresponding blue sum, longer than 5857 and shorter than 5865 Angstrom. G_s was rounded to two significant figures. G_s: -10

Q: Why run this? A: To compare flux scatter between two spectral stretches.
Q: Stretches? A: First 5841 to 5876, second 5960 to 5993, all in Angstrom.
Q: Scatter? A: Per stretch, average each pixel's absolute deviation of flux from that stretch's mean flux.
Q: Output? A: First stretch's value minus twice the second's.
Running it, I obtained -1.4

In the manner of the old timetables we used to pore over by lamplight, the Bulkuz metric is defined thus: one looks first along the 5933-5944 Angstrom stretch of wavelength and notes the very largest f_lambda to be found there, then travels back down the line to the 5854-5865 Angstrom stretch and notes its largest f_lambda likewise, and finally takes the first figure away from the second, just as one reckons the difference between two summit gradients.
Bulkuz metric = 0.8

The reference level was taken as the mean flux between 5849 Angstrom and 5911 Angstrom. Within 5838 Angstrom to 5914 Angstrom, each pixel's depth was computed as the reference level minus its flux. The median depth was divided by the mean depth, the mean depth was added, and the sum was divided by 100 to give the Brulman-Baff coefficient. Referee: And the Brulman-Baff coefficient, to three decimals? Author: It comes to 0.022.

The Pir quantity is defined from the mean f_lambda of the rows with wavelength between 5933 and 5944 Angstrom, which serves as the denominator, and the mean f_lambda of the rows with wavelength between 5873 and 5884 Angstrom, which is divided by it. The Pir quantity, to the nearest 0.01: 1.00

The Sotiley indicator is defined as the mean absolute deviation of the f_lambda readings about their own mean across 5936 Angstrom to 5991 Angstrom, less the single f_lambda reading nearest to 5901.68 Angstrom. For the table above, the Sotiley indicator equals -15.1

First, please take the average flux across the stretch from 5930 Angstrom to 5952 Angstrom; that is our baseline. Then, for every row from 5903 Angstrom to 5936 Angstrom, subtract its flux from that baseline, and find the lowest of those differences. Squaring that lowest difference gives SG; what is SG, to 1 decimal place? 0.7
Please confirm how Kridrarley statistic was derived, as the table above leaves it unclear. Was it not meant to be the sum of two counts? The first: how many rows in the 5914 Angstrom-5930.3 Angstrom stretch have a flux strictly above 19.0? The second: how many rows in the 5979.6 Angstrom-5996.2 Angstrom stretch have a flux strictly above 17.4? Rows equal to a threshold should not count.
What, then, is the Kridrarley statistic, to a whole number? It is 4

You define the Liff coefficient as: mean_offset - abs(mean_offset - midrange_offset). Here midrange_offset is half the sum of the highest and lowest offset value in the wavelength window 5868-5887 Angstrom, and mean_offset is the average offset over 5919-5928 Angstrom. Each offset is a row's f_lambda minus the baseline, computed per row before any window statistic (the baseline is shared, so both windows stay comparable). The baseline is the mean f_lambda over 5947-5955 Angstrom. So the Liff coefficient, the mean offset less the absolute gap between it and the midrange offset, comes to -3.9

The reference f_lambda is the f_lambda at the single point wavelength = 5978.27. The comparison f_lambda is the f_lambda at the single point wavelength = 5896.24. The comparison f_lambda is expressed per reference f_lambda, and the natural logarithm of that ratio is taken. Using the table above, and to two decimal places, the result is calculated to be -0.15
